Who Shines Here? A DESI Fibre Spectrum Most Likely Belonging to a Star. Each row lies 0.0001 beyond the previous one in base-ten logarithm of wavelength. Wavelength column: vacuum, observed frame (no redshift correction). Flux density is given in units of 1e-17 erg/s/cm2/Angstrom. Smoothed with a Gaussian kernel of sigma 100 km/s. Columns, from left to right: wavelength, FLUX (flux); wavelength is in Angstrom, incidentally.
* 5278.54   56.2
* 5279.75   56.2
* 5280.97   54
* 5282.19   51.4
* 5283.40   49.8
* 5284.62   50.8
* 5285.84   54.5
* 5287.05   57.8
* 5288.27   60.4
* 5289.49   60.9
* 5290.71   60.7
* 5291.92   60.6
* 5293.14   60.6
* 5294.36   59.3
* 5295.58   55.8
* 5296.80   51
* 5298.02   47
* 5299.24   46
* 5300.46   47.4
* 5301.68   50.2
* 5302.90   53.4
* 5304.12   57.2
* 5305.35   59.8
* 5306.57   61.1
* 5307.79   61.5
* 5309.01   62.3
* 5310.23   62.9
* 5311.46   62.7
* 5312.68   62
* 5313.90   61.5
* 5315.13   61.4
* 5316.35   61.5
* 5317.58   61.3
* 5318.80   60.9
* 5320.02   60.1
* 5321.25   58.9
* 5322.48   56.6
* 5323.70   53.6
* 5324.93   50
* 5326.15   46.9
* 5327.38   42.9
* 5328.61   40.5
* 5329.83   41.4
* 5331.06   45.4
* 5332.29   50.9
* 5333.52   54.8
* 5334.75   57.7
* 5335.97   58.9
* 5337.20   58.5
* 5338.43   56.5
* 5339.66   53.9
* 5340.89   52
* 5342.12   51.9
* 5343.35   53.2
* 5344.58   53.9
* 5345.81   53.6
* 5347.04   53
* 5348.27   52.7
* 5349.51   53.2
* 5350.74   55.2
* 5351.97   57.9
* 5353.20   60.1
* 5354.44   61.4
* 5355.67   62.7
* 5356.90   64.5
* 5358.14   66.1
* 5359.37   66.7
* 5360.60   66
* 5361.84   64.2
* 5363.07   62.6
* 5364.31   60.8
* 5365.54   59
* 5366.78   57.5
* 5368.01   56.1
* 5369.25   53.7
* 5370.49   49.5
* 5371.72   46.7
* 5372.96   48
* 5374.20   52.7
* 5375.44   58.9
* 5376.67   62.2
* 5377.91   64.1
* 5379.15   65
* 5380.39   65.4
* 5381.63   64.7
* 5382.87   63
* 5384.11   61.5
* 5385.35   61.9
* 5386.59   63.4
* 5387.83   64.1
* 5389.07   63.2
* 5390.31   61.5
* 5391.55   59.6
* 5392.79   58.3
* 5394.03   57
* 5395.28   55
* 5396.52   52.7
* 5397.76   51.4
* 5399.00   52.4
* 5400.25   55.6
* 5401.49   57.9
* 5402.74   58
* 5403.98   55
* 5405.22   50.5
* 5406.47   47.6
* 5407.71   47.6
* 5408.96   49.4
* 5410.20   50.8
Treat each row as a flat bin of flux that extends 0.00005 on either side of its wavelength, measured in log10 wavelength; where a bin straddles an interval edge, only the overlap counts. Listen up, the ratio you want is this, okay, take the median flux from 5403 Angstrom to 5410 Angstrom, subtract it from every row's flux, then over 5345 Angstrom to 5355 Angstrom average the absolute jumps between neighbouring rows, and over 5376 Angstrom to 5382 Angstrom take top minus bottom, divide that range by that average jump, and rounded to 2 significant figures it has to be 2.3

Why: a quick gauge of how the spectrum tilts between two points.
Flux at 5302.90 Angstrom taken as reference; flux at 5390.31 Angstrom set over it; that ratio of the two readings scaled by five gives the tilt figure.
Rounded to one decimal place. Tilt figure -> 5.8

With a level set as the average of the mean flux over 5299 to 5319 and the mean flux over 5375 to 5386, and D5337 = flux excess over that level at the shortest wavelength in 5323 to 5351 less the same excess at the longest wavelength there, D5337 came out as -2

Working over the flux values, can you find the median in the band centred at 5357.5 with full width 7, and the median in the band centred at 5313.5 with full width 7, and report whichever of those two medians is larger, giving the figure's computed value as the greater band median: 65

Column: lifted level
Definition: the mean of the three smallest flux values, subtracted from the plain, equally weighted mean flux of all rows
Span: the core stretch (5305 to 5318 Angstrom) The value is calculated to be 0.9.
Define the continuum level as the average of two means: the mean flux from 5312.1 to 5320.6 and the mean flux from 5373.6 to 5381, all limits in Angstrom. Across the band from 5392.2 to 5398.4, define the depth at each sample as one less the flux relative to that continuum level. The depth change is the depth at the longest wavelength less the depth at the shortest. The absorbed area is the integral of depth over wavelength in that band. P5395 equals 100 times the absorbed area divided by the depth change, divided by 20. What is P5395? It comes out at 29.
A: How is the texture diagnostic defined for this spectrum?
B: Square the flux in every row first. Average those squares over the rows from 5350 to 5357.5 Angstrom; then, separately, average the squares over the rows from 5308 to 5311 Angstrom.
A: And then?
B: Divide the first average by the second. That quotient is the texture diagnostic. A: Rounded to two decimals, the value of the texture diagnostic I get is 0.93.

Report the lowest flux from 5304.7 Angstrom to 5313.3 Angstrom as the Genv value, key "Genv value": 59.8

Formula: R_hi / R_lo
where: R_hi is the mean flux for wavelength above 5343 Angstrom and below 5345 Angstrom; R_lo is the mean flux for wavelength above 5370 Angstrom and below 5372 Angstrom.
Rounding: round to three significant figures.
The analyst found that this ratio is 1.11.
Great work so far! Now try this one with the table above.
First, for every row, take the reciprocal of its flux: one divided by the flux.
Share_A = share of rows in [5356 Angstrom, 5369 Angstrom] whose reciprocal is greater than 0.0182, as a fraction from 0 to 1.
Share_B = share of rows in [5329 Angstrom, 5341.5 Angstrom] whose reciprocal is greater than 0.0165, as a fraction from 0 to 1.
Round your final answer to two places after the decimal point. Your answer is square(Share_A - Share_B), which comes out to 1.00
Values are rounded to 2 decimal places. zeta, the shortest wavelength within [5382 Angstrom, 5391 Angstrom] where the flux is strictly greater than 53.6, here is 5382.87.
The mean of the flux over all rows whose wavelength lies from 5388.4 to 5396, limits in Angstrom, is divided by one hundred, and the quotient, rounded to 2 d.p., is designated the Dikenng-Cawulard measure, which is 0.59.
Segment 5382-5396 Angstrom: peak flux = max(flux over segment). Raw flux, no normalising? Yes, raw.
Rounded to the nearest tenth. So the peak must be 64.1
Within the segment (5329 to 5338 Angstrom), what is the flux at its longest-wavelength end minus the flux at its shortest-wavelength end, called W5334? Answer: 17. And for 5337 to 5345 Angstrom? -5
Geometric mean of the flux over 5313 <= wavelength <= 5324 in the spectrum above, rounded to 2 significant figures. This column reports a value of 59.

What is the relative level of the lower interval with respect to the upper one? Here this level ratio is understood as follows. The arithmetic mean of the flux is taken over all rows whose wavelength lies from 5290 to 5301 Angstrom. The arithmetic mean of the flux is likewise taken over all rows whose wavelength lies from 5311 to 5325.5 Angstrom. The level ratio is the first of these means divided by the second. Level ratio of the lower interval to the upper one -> 0.92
